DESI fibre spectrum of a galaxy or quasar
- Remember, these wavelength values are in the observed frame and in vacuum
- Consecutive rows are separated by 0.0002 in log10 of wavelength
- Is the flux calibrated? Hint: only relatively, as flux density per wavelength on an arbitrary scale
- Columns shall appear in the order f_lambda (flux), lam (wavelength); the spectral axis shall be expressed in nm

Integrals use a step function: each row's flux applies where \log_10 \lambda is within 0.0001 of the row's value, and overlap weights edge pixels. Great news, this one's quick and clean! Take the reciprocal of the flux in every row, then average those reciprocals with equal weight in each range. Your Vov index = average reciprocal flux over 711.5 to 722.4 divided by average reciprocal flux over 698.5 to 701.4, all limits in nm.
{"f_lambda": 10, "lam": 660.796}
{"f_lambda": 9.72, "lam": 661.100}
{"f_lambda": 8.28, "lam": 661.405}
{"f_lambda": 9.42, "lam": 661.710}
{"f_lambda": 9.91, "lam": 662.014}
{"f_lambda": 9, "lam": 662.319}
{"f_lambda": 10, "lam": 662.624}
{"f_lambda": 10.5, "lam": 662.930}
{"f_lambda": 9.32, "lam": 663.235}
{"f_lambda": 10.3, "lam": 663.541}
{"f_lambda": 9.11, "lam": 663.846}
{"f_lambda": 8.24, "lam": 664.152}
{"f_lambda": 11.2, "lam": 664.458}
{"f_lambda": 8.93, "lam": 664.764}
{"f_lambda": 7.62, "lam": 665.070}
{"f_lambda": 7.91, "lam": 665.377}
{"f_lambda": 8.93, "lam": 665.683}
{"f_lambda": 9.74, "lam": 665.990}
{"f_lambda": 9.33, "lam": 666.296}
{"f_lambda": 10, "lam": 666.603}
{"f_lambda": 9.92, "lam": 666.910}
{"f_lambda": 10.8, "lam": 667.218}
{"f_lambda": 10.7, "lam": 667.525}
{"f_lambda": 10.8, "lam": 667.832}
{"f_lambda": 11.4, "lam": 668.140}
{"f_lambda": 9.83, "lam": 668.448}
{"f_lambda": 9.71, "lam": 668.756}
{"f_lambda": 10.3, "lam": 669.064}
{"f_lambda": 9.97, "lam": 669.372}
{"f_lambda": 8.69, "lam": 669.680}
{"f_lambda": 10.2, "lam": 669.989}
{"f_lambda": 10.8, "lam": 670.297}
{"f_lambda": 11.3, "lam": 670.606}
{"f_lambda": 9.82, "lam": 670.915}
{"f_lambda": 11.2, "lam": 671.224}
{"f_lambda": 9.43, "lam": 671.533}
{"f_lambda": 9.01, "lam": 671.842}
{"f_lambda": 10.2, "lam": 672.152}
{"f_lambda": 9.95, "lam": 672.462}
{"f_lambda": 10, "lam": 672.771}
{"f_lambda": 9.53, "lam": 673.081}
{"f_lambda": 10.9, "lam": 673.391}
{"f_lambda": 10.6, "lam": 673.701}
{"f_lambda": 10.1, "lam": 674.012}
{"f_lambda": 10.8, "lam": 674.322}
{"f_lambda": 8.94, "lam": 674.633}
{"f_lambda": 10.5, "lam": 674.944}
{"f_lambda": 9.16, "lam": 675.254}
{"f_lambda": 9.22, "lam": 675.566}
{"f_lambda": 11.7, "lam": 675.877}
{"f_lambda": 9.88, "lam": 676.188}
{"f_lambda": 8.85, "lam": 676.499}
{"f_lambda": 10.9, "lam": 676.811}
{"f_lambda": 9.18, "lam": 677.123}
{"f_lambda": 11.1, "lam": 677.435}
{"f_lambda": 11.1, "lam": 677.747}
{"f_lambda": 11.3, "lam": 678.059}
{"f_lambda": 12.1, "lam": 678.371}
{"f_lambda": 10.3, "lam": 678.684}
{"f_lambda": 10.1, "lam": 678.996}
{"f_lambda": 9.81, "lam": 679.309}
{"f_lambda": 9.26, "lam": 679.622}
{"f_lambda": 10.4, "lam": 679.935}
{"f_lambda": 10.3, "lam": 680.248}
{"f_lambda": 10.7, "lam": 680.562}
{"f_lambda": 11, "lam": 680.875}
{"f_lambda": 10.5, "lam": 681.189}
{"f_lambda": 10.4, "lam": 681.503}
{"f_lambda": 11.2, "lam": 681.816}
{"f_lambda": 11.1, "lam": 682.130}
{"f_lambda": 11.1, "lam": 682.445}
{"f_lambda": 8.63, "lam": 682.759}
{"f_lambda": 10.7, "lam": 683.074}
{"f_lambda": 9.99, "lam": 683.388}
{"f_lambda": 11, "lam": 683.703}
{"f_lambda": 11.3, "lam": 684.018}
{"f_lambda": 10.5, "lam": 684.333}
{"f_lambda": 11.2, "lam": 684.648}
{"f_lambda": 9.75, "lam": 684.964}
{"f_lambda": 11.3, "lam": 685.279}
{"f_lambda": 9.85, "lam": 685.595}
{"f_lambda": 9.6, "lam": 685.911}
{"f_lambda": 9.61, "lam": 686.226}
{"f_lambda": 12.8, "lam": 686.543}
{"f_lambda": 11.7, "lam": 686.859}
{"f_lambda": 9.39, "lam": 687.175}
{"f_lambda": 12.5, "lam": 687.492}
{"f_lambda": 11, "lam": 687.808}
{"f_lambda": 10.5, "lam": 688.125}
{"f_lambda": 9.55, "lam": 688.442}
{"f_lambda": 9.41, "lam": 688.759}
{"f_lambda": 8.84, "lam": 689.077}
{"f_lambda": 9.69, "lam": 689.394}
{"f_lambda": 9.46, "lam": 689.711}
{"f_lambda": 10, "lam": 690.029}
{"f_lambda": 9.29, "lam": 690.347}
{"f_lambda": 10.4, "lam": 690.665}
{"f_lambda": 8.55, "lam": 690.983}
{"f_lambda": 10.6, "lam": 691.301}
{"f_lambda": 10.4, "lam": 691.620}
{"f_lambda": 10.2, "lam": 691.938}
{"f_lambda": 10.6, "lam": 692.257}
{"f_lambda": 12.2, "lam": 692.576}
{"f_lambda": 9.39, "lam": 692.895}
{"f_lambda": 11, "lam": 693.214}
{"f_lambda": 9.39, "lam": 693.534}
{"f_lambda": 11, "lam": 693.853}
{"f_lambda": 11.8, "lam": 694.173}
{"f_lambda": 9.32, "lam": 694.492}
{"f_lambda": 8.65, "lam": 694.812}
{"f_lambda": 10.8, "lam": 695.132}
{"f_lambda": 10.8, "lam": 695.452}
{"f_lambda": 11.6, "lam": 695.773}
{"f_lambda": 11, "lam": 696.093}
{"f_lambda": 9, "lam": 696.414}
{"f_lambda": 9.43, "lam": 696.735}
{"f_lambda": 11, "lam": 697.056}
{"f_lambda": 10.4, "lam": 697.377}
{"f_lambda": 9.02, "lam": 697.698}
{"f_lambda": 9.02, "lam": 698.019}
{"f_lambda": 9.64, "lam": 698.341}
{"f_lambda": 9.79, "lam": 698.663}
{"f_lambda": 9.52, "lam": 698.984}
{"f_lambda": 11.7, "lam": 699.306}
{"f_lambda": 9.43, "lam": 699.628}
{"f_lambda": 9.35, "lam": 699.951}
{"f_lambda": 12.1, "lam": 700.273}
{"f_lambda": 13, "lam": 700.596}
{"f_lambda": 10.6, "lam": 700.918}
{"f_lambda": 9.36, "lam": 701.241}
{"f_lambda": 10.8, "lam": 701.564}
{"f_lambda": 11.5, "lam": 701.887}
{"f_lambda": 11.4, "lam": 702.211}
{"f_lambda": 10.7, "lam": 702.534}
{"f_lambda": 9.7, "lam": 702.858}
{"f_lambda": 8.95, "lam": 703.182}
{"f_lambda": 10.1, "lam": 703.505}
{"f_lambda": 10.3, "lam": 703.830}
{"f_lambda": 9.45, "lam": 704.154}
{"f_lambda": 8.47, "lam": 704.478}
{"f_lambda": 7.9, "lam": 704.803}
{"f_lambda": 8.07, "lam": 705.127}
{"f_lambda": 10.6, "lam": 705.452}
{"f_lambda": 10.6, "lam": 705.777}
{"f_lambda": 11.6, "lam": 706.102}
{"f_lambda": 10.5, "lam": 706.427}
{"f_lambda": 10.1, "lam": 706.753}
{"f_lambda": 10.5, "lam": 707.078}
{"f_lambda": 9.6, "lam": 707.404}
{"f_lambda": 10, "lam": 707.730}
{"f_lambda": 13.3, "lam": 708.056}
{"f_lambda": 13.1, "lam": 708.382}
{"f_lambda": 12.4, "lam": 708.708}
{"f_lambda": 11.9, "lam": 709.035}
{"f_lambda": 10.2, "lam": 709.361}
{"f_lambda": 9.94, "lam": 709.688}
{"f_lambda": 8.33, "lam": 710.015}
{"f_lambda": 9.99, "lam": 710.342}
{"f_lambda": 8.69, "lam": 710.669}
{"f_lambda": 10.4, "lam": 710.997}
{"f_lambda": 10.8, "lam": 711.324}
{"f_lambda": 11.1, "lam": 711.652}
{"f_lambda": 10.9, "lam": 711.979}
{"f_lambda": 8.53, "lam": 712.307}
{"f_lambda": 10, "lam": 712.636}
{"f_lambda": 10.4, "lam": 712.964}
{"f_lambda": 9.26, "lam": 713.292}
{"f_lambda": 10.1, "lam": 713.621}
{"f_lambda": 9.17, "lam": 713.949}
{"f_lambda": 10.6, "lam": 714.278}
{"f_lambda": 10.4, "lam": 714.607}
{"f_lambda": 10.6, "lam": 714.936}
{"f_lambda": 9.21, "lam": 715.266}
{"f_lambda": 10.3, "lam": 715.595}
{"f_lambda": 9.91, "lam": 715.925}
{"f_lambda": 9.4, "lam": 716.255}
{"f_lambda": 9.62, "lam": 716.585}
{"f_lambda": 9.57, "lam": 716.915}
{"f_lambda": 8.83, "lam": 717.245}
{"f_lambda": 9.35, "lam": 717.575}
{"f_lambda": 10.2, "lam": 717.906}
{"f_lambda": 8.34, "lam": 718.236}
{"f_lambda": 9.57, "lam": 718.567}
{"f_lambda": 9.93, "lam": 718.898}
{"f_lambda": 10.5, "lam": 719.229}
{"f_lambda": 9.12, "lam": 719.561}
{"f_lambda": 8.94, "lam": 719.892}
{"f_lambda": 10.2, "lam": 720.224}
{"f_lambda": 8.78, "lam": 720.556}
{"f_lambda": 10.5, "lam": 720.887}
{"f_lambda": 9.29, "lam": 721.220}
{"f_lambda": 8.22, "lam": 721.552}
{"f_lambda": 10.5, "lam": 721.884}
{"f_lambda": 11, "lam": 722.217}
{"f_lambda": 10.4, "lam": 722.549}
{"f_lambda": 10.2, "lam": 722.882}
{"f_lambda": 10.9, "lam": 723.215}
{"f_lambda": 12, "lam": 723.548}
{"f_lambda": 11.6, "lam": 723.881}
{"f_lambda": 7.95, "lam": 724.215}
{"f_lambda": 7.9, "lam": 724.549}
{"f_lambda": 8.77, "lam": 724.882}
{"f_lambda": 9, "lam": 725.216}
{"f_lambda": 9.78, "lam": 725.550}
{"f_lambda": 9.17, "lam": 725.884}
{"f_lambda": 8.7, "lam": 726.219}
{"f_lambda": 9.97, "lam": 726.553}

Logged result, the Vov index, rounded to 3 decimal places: 1.070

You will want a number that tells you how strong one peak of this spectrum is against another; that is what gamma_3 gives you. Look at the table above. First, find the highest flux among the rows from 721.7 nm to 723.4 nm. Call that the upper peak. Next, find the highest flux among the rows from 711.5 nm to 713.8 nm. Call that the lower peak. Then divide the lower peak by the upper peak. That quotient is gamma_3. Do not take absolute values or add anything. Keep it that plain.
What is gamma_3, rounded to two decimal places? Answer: 1.01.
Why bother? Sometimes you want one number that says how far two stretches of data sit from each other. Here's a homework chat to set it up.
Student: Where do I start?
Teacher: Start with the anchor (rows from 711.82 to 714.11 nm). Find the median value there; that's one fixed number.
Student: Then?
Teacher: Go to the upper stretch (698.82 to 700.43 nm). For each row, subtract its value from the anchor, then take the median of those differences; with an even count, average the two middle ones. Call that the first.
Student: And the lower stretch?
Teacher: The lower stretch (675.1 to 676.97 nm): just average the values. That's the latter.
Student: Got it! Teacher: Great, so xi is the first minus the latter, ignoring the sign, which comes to 9.5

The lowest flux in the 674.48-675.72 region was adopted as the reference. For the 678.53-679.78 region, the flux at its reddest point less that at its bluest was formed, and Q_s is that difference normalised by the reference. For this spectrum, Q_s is -0.12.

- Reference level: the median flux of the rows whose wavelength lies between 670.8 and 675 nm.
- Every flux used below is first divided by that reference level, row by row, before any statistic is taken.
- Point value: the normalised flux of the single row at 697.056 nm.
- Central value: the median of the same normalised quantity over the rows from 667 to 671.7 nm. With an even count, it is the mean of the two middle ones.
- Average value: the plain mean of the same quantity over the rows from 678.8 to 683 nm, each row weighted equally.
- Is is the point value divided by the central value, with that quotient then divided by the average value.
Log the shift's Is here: 1.04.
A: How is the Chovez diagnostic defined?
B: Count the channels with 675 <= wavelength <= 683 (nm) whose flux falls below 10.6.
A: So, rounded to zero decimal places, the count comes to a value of 14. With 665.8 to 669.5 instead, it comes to 8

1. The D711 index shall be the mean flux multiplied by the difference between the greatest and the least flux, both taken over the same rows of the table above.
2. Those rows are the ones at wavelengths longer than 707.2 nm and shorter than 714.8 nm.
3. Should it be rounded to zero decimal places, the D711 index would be 52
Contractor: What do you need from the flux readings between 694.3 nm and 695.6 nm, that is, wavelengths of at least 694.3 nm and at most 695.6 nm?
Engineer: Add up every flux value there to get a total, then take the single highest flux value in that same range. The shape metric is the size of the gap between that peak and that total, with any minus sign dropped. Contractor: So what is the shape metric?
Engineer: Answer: 29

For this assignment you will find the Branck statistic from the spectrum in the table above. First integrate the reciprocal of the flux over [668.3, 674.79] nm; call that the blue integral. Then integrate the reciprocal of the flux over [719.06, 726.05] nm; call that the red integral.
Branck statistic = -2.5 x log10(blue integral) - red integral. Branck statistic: -0.26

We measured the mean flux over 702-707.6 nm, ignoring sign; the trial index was 9.9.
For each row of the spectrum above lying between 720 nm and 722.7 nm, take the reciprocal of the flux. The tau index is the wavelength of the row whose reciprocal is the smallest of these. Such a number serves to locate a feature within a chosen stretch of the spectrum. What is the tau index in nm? 722.217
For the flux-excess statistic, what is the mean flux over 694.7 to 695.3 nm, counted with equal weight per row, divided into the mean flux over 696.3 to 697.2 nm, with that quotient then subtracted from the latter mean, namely 8.8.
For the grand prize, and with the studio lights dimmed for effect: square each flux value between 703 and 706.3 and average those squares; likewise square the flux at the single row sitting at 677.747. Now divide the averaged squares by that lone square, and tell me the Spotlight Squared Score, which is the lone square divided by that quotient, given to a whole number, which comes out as 162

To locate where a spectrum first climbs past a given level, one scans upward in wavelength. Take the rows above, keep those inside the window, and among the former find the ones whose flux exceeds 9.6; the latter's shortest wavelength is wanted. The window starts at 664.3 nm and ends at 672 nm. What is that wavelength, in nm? 664.458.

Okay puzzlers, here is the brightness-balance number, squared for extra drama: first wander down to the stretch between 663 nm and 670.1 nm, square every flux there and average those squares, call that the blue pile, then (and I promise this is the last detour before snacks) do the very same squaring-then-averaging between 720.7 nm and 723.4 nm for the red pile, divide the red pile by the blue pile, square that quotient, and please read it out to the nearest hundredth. 1.18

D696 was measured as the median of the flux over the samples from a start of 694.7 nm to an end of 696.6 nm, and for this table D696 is 10.8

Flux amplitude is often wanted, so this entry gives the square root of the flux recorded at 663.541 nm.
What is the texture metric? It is 3.21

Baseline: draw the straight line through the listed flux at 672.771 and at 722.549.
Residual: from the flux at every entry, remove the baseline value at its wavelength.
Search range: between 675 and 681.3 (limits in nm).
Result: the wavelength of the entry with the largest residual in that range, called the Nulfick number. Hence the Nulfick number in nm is 678.371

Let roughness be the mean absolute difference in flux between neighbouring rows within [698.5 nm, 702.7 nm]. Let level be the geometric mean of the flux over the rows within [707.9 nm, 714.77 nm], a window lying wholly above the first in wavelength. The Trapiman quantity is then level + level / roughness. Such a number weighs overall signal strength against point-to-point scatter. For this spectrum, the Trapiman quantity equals 18.7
